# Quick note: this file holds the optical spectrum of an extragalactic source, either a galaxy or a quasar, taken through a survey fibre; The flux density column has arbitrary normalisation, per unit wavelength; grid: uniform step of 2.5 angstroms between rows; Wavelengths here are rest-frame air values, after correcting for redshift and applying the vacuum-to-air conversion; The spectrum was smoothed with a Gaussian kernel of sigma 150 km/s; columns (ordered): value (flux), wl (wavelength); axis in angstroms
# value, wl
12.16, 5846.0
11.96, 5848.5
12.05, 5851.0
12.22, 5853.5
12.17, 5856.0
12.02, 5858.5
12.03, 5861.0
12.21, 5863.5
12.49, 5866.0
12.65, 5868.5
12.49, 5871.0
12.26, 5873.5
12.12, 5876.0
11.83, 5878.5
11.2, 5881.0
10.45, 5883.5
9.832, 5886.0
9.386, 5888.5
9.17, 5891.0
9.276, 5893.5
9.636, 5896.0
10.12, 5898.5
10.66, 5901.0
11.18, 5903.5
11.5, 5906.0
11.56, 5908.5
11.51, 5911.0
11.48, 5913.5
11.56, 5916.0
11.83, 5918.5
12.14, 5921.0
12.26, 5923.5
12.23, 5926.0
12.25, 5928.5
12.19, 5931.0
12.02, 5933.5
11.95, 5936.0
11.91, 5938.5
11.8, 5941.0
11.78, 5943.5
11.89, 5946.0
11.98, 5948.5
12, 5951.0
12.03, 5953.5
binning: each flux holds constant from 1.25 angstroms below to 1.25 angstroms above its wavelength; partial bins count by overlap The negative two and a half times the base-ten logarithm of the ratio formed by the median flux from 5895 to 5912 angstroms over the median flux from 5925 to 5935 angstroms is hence 0.10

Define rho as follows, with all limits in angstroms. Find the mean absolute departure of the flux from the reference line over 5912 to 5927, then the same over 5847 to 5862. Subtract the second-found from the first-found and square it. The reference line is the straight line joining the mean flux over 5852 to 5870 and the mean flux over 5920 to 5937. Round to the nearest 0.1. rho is 0.0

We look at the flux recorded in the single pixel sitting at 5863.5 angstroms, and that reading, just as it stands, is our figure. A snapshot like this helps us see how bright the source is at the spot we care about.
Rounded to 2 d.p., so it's 12.21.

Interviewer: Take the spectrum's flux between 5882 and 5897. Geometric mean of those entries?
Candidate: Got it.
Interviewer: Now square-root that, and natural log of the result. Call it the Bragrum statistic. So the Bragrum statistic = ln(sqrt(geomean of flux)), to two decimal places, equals 1.13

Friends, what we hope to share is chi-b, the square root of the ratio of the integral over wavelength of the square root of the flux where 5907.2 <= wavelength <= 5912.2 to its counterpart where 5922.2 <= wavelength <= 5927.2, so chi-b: 0.99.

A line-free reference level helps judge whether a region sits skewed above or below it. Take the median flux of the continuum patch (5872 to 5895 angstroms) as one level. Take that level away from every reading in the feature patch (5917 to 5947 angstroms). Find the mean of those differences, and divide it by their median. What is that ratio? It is 1.02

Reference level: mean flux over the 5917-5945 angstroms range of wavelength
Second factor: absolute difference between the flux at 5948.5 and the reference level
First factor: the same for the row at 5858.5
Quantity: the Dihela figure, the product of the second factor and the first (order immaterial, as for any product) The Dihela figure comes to 0.00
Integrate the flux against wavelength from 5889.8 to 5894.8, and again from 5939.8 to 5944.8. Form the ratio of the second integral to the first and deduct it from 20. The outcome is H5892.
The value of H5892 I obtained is 18.7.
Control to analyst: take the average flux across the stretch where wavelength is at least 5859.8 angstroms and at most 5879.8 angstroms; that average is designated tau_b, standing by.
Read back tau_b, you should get 12.3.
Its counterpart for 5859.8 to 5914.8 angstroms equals 11.1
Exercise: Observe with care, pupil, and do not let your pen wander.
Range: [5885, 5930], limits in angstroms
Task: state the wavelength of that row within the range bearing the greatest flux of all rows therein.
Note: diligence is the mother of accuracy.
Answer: 5923.5 angstroms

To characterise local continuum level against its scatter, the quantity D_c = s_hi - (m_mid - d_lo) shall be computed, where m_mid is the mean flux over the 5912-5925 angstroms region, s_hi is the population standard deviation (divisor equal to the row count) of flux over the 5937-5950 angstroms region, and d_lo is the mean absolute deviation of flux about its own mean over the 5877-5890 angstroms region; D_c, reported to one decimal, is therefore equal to -11.0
